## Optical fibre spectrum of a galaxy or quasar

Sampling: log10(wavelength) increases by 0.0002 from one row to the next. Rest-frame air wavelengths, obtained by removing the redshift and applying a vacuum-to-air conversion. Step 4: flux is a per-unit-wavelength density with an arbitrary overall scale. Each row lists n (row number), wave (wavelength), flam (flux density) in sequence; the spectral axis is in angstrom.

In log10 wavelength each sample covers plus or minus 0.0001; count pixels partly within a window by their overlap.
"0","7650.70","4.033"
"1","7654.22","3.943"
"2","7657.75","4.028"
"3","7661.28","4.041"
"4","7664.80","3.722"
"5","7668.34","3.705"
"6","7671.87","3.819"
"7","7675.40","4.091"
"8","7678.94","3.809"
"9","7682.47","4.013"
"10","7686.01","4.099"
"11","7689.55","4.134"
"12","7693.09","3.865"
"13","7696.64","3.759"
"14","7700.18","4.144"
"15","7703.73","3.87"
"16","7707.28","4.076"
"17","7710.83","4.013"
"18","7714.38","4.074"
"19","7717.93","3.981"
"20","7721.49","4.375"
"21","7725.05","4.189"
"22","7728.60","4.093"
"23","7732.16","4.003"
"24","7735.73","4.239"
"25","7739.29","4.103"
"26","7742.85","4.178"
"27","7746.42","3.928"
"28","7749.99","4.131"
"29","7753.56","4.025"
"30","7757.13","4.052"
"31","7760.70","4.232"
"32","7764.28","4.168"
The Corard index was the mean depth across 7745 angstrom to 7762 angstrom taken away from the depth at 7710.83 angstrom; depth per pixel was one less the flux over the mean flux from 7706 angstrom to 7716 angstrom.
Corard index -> 0.015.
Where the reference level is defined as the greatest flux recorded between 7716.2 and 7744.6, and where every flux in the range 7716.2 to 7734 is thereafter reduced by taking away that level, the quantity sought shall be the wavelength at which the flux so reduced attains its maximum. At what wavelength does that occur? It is 7721.49 angstrom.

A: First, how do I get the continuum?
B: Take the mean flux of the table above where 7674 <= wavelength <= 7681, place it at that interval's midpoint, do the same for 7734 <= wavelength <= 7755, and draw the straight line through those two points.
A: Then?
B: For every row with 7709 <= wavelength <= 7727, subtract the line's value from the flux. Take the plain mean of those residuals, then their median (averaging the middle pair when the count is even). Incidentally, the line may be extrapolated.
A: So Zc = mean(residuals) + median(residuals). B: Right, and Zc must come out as 0.13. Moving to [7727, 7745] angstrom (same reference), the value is 0.07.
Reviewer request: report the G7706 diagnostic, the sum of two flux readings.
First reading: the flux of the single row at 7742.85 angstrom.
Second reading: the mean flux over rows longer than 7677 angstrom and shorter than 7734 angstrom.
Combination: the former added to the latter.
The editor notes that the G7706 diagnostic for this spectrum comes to 8.21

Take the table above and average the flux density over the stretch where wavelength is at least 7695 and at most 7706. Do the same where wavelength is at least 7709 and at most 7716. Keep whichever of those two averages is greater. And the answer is 4.04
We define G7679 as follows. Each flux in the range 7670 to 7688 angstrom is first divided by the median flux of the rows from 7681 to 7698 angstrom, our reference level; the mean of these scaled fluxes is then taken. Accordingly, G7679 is 0.99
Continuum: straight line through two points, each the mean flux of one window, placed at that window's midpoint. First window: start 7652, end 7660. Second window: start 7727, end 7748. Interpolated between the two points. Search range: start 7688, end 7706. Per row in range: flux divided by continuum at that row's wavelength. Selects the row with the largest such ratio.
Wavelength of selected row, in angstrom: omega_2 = 7689.55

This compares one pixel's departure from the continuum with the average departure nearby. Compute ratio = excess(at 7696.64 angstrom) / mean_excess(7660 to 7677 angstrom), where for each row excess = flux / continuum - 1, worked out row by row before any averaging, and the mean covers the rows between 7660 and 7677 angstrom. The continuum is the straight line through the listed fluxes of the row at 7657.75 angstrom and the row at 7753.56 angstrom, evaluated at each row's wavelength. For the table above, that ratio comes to 2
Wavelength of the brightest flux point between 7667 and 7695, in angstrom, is 7689.55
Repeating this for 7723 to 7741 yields 7735.73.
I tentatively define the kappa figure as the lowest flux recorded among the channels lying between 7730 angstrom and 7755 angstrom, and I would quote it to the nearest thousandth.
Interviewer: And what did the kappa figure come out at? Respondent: 3.928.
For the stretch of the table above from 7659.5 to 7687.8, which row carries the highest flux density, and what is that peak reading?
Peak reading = 4.099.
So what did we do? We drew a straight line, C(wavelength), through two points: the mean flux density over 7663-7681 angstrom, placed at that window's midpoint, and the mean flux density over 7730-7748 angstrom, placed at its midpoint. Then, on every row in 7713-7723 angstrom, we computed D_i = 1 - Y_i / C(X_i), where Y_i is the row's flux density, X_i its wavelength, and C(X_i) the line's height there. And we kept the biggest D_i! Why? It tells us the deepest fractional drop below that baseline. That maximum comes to 0.007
